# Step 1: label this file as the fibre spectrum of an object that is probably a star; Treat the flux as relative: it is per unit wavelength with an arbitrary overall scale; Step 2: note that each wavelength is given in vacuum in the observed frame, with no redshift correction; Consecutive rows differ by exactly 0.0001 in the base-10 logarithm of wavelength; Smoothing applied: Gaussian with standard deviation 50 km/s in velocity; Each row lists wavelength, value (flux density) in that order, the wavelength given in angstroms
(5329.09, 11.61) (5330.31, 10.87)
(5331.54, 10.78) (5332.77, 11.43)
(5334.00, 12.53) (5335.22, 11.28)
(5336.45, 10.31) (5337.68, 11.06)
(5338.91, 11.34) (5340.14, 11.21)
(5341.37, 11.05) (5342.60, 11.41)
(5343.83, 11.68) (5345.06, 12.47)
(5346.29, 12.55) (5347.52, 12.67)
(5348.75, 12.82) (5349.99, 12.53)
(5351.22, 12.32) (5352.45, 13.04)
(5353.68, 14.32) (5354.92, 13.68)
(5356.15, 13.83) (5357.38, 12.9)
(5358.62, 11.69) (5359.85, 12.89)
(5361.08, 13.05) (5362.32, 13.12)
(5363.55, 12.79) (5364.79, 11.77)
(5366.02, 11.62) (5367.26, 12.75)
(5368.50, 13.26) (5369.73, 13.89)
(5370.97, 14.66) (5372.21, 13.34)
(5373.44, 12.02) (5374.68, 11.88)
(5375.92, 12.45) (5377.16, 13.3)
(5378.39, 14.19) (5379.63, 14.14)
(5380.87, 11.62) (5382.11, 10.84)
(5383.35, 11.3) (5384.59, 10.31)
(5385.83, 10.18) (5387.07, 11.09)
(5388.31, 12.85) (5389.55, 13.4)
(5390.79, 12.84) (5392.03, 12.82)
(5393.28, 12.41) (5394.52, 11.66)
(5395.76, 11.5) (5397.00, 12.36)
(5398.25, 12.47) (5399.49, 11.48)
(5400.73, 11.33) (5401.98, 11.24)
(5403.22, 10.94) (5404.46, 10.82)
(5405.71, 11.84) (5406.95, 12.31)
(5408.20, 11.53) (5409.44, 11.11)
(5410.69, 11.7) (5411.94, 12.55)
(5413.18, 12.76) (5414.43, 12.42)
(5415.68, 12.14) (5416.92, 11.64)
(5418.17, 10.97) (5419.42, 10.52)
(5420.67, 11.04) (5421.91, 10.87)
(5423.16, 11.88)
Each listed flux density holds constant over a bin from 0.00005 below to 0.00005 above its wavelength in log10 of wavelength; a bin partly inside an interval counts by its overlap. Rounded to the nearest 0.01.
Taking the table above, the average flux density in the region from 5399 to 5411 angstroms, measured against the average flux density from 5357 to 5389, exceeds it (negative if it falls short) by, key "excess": -1.03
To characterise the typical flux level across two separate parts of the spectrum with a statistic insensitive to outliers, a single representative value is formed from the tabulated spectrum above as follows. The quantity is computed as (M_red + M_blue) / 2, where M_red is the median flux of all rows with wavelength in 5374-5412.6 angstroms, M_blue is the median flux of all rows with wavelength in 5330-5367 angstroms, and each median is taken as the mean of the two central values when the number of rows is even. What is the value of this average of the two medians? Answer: 12.0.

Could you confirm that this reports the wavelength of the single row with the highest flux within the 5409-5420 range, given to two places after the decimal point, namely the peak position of 5413.18 angstroms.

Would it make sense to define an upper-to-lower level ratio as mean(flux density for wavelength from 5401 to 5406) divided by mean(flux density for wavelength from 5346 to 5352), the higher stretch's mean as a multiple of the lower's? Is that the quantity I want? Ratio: 0.89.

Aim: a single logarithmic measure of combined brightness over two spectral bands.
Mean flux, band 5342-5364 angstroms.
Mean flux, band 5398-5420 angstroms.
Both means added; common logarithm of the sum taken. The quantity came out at 1.39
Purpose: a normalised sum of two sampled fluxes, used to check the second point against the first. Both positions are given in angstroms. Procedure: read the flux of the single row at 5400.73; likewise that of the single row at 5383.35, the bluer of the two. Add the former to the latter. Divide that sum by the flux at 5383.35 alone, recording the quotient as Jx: 2.00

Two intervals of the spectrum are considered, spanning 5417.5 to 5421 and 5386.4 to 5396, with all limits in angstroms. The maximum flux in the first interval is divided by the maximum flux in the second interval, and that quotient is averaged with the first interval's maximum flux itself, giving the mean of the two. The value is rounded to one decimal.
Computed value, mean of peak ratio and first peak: 5.9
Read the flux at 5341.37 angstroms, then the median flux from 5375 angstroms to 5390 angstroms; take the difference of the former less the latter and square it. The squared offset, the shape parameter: 1.0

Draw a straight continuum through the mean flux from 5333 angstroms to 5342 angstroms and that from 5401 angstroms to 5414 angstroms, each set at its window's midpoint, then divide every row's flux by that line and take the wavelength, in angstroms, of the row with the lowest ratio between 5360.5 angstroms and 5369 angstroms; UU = 5366.02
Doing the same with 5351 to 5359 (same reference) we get 5358.62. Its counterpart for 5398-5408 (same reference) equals 5404.46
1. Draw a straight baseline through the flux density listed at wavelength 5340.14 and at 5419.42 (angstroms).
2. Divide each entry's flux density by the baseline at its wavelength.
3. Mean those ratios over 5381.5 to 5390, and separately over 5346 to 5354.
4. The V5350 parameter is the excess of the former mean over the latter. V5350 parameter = -0.10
